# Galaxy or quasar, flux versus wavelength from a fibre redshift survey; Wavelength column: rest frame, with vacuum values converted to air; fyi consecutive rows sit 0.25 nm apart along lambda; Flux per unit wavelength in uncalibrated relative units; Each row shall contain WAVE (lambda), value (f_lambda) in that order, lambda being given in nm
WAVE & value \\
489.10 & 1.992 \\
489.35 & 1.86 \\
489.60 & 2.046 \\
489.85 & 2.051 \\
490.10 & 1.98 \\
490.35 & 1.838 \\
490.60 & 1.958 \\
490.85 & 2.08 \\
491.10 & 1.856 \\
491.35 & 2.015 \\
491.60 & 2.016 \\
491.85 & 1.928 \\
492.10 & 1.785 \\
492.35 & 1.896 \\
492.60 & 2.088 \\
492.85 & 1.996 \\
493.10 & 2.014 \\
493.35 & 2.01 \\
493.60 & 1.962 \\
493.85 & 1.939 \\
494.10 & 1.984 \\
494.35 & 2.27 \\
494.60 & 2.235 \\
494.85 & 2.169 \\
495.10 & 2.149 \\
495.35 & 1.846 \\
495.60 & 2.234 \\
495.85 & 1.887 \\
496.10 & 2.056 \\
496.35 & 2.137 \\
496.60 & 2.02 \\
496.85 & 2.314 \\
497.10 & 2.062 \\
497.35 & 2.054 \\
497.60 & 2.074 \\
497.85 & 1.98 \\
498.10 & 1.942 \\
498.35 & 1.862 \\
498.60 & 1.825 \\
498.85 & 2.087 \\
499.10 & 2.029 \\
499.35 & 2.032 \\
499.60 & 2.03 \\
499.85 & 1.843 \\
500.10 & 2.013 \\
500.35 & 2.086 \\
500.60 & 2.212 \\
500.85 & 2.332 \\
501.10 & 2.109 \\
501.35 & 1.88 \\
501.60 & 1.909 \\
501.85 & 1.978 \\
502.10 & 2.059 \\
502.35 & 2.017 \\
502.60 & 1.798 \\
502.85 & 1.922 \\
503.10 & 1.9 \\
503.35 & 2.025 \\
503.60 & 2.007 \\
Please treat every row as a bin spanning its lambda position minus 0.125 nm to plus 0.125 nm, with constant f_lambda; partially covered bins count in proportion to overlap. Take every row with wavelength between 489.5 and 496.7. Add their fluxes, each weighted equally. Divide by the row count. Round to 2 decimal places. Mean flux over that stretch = 2.02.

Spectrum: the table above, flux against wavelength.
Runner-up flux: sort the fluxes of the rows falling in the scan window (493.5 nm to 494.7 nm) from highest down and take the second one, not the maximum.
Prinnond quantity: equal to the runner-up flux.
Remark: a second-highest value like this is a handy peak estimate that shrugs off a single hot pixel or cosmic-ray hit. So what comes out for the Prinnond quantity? 2.235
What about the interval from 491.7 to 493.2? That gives 2.014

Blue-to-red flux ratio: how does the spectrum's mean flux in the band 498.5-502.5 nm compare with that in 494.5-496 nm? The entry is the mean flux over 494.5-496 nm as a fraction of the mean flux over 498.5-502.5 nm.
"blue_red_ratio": 1.03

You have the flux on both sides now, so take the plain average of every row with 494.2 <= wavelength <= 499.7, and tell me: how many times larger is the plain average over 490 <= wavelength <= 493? 0.95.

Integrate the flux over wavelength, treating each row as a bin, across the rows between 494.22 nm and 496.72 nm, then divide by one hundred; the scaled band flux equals 0.0525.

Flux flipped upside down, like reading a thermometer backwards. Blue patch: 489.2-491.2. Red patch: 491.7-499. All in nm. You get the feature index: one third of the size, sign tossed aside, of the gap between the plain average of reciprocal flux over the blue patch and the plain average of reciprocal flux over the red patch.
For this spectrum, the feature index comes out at 0.005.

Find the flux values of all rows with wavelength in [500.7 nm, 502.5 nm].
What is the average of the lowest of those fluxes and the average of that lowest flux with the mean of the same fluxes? 1.92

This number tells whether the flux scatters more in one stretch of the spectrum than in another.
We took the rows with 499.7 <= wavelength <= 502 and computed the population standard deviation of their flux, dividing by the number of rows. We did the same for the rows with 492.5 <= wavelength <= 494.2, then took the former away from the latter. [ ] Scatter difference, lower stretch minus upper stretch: -0.11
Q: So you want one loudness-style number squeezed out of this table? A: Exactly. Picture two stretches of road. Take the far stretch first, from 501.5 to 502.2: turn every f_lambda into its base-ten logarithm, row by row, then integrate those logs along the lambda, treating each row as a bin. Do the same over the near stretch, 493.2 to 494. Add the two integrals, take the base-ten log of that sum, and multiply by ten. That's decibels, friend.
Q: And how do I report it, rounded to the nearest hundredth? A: -3.53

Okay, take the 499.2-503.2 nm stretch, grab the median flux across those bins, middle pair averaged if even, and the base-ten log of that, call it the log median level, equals 0.304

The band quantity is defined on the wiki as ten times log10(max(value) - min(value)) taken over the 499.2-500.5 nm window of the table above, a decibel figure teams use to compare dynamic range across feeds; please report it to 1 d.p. -6.1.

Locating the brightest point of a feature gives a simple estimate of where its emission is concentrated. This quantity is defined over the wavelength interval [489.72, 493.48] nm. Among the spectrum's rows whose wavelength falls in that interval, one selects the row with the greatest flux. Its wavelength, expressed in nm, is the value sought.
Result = 492.60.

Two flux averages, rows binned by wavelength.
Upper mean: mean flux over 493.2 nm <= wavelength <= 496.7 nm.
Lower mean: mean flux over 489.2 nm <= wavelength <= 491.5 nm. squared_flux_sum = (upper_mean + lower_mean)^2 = 16.2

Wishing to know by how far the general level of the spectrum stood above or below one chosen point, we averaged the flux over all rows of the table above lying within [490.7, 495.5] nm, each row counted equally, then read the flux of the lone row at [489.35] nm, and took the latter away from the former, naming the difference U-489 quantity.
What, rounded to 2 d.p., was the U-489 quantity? 0.15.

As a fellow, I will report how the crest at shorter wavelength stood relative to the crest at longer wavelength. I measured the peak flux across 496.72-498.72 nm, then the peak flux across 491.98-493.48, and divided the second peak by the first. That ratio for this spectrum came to 0.90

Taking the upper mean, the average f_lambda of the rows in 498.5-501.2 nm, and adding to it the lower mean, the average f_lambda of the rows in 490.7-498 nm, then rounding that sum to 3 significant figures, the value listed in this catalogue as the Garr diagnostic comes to 4.09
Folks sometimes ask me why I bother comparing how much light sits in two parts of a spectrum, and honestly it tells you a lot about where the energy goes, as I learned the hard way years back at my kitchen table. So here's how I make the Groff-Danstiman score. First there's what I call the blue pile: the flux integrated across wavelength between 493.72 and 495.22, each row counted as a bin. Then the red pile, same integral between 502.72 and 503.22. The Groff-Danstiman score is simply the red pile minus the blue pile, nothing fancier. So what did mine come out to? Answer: -2.2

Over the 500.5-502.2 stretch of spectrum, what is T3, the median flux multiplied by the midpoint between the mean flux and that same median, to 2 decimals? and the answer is 4.25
